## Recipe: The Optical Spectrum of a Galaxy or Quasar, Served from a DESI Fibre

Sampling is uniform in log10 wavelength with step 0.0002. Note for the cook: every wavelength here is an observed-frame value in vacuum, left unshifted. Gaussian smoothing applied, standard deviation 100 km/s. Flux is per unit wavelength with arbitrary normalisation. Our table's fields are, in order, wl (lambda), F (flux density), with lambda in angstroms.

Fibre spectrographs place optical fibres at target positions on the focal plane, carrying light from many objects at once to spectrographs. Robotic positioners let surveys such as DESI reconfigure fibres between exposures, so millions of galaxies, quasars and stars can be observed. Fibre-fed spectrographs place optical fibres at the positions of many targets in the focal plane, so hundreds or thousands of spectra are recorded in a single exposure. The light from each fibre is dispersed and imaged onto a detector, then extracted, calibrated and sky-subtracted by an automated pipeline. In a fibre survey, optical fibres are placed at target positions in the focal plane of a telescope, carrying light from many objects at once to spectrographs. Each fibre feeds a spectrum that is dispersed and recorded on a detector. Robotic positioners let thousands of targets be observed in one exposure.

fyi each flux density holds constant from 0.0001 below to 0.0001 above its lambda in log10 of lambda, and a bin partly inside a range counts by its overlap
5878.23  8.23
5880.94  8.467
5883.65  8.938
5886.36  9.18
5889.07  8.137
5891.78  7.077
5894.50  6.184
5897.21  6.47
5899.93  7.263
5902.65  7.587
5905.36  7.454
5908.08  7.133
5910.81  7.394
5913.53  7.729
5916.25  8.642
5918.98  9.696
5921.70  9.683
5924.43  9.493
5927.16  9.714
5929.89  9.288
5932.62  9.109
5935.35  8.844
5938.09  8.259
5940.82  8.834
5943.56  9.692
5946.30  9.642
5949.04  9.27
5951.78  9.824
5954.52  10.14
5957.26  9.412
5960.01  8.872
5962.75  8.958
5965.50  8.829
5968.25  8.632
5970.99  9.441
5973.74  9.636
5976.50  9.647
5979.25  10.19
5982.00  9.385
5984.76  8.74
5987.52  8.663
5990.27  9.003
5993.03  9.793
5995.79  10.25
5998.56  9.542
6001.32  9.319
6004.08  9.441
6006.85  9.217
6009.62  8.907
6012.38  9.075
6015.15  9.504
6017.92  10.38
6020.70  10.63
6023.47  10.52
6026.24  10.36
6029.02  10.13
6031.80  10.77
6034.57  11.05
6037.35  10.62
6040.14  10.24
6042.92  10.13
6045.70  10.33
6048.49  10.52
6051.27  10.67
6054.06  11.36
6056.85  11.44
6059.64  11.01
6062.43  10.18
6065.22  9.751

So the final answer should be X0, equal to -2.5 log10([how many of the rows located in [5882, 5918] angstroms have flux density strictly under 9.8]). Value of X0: -2.78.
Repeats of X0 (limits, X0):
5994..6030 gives -2.11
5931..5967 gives -2.60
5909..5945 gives -2.78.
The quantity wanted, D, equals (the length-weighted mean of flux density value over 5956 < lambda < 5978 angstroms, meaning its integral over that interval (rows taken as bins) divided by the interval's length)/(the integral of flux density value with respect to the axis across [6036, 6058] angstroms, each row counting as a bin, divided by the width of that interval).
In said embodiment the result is 0.86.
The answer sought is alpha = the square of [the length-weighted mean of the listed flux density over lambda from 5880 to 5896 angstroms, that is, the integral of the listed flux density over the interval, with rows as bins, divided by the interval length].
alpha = 64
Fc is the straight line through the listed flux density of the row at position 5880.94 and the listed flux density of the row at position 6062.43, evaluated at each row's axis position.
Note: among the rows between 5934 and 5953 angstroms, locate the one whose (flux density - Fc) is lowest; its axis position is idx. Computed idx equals 5938.09 angstroms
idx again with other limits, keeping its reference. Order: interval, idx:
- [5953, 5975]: 5968.25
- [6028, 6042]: 6029.02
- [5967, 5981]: 5968.25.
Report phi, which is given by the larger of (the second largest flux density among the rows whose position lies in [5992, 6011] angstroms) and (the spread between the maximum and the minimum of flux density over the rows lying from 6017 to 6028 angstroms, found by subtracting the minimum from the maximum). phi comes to 9.8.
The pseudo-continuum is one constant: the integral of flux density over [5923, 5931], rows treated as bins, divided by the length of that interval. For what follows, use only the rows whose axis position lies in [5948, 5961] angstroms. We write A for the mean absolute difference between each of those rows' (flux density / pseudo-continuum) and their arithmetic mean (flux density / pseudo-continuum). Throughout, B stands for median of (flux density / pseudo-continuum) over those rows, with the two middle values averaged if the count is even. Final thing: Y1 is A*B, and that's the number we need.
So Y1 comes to 0.040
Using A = 0.040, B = 0.99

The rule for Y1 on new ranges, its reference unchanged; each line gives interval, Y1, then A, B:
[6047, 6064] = 0.049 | 0.043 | 1.14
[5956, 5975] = 0.033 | 0.035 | 0.94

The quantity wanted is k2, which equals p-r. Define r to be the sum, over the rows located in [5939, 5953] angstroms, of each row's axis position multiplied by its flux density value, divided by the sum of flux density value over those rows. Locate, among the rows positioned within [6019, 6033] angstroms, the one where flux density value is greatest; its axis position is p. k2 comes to 85.4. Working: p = 6031.80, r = 5946.4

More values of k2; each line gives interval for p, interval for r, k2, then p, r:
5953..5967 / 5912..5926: 35.3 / 5954.52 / 5919.3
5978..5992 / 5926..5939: 46.8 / 5979.25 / 5932.4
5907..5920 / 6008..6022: -96.4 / 5918.98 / 6015.4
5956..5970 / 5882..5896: 68.7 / 5957.26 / 5888.5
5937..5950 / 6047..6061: -110.6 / 5943.56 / 6054.2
